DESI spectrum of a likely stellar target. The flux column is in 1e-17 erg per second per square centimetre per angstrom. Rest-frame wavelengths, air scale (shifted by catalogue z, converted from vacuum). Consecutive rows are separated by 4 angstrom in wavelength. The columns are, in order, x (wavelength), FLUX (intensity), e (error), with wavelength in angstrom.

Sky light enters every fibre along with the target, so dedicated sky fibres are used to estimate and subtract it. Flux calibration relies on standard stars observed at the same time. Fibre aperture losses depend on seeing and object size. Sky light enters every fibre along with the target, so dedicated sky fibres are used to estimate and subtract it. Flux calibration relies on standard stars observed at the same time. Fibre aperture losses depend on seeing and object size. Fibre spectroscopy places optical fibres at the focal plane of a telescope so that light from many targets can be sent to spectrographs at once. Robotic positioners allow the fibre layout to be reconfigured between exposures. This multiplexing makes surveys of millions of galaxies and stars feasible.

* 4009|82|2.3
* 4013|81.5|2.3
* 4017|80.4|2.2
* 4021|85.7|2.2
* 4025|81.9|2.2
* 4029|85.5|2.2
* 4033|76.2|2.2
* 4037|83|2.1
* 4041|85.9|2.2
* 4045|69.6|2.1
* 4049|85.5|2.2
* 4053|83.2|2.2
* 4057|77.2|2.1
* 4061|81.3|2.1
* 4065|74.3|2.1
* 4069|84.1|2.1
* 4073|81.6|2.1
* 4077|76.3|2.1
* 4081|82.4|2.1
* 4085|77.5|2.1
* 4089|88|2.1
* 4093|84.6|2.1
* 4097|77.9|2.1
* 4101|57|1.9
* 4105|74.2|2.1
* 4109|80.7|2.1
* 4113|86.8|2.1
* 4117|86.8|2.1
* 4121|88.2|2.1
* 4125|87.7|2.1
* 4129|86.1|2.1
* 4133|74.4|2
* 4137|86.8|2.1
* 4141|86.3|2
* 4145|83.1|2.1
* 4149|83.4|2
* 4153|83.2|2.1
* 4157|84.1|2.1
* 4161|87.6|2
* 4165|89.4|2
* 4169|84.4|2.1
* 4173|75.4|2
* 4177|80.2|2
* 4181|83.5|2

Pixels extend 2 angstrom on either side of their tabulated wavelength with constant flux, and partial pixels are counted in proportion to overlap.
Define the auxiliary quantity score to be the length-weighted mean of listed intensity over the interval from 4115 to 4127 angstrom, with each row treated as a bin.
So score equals 88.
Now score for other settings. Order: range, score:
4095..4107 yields 70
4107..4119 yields 85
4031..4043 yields 82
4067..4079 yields 81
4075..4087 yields 79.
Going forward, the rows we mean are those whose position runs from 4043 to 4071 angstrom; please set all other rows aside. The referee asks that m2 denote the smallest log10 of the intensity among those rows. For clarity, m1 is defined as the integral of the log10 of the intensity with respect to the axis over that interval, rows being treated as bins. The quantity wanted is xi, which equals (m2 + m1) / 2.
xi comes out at 27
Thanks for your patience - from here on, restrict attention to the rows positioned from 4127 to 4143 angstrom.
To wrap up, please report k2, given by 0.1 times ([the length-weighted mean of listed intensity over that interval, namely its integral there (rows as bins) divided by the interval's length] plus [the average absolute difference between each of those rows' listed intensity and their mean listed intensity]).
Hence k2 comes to 8.79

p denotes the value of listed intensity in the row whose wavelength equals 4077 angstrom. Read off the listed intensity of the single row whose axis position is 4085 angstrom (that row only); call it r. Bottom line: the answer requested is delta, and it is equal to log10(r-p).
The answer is 0.1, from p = 76.3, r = 77.5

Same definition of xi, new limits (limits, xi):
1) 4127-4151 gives 24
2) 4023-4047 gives 24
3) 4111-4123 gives 13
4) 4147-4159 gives 12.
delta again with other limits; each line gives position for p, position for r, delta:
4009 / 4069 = 0.3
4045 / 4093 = 1.2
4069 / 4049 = 0.1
